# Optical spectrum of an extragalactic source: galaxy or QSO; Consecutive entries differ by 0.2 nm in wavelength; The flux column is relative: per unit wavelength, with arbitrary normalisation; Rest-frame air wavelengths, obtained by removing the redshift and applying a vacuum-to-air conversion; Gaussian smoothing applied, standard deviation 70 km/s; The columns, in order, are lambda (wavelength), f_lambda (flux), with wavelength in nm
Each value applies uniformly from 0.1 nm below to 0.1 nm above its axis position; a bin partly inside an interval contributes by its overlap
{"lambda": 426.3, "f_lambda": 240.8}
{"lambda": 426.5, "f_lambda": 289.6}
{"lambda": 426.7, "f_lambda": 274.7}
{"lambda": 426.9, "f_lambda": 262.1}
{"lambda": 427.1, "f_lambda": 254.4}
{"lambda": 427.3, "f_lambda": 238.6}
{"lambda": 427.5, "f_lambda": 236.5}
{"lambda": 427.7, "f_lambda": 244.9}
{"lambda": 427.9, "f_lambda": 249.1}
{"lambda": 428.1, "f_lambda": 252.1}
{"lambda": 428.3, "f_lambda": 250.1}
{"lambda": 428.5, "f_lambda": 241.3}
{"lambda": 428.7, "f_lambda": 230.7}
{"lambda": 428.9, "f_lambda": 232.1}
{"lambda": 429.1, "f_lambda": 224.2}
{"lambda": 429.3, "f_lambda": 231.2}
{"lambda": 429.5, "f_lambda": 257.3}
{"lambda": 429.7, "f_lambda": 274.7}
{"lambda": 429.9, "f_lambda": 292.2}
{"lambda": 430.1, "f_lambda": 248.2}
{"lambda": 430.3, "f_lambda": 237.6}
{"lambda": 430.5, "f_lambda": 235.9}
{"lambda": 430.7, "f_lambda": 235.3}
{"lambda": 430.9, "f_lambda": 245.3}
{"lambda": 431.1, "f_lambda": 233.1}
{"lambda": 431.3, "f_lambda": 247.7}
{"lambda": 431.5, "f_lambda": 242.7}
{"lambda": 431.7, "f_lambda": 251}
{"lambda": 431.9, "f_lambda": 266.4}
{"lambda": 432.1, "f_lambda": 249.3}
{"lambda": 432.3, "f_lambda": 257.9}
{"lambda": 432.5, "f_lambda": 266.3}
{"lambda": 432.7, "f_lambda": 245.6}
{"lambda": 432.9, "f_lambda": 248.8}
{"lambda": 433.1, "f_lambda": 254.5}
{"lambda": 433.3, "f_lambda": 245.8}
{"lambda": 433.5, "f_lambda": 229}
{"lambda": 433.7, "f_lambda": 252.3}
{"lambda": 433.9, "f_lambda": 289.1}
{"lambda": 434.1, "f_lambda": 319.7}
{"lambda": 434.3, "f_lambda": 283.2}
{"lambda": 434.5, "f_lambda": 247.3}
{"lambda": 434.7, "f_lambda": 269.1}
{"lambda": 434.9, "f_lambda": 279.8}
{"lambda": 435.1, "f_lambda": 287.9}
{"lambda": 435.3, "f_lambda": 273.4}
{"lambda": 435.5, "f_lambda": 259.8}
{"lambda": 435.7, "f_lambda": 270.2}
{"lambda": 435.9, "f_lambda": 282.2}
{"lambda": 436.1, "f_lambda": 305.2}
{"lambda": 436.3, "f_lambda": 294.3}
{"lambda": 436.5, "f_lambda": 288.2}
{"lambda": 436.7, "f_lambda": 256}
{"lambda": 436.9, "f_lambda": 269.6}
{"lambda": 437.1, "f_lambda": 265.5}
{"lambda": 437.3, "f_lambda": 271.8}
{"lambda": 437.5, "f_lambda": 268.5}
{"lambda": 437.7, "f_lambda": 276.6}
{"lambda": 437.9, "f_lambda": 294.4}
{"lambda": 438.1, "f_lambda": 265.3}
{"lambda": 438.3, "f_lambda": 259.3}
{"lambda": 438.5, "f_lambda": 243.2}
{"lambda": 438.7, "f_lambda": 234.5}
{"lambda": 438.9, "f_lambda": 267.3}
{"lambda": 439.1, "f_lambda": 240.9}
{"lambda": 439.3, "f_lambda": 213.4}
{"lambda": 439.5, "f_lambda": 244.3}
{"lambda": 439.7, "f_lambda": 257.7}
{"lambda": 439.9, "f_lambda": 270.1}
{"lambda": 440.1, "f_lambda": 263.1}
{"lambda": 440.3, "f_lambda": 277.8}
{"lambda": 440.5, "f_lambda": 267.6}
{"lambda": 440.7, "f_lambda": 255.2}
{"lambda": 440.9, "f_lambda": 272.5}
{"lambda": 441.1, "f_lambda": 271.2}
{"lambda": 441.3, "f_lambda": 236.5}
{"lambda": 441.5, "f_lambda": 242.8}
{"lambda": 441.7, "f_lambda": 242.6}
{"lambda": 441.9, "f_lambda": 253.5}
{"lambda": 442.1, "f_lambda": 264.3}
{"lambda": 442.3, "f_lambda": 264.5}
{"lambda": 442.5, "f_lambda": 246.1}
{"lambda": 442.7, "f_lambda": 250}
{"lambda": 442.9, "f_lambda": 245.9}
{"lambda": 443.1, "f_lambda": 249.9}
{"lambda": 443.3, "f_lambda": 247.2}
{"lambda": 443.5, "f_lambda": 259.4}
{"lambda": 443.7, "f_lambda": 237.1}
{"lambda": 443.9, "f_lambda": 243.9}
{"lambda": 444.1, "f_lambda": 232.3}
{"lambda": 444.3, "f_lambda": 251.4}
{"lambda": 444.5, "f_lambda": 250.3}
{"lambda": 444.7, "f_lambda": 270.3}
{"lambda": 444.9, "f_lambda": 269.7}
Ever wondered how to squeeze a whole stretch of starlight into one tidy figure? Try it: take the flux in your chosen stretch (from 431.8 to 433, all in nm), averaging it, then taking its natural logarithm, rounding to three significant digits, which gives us 5.54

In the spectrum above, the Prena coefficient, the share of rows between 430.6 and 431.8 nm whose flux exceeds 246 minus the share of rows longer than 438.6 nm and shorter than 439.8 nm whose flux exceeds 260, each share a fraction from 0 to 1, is 0.17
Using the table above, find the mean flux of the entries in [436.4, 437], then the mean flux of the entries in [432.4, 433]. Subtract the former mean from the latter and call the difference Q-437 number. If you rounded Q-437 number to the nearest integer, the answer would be -18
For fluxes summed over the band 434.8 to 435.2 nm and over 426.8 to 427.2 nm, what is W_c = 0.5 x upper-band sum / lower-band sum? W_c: 0.55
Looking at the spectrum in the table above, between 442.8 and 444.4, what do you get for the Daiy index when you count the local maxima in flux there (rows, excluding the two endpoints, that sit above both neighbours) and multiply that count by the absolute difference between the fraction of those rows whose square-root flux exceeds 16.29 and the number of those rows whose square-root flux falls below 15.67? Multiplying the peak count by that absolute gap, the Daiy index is 9.0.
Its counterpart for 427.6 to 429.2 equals 10.0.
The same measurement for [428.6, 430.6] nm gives 11.6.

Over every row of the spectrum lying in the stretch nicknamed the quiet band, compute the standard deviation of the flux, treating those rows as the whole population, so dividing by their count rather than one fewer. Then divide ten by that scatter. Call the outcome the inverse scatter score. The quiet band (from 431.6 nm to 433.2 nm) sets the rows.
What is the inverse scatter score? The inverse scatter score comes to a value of 1.35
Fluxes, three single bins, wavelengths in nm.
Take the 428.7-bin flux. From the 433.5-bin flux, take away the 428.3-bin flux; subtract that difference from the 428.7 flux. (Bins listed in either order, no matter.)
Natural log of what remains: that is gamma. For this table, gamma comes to 5.53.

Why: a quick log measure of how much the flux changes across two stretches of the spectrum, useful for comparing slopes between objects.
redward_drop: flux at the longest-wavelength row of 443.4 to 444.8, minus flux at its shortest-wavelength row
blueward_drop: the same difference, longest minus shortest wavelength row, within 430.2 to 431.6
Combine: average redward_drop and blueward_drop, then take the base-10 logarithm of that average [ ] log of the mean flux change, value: 0.90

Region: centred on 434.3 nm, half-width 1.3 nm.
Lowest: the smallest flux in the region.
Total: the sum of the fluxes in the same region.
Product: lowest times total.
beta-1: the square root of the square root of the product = 30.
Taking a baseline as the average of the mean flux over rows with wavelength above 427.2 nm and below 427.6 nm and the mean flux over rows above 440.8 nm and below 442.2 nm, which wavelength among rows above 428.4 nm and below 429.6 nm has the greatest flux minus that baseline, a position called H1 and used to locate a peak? 429.5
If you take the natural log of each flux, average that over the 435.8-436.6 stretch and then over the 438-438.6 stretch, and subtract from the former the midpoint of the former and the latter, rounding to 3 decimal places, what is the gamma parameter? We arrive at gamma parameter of 0.067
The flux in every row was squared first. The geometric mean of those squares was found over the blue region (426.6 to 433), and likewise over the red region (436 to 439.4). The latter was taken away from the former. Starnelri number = -8343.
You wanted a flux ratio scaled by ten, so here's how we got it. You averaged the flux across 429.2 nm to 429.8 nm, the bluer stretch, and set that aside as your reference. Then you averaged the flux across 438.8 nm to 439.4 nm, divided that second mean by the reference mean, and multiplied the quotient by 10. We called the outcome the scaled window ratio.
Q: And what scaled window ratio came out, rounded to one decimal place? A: 9.5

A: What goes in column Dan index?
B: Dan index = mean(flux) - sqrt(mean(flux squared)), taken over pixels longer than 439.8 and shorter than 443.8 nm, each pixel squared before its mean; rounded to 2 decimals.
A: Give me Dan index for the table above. -0.29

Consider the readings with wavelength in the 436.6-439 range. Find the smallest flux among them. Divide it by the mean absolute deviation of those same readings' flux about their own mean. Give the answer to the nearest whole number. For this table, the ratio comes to 22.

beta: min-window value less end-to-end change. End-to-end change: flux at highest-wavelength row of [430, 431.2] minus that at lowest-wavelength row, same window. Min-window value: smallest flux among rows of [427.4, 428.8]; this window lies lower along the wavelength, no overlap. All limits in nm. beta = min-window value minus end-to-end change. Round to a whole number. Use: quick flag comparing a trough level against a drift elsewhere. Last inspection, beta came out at 246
